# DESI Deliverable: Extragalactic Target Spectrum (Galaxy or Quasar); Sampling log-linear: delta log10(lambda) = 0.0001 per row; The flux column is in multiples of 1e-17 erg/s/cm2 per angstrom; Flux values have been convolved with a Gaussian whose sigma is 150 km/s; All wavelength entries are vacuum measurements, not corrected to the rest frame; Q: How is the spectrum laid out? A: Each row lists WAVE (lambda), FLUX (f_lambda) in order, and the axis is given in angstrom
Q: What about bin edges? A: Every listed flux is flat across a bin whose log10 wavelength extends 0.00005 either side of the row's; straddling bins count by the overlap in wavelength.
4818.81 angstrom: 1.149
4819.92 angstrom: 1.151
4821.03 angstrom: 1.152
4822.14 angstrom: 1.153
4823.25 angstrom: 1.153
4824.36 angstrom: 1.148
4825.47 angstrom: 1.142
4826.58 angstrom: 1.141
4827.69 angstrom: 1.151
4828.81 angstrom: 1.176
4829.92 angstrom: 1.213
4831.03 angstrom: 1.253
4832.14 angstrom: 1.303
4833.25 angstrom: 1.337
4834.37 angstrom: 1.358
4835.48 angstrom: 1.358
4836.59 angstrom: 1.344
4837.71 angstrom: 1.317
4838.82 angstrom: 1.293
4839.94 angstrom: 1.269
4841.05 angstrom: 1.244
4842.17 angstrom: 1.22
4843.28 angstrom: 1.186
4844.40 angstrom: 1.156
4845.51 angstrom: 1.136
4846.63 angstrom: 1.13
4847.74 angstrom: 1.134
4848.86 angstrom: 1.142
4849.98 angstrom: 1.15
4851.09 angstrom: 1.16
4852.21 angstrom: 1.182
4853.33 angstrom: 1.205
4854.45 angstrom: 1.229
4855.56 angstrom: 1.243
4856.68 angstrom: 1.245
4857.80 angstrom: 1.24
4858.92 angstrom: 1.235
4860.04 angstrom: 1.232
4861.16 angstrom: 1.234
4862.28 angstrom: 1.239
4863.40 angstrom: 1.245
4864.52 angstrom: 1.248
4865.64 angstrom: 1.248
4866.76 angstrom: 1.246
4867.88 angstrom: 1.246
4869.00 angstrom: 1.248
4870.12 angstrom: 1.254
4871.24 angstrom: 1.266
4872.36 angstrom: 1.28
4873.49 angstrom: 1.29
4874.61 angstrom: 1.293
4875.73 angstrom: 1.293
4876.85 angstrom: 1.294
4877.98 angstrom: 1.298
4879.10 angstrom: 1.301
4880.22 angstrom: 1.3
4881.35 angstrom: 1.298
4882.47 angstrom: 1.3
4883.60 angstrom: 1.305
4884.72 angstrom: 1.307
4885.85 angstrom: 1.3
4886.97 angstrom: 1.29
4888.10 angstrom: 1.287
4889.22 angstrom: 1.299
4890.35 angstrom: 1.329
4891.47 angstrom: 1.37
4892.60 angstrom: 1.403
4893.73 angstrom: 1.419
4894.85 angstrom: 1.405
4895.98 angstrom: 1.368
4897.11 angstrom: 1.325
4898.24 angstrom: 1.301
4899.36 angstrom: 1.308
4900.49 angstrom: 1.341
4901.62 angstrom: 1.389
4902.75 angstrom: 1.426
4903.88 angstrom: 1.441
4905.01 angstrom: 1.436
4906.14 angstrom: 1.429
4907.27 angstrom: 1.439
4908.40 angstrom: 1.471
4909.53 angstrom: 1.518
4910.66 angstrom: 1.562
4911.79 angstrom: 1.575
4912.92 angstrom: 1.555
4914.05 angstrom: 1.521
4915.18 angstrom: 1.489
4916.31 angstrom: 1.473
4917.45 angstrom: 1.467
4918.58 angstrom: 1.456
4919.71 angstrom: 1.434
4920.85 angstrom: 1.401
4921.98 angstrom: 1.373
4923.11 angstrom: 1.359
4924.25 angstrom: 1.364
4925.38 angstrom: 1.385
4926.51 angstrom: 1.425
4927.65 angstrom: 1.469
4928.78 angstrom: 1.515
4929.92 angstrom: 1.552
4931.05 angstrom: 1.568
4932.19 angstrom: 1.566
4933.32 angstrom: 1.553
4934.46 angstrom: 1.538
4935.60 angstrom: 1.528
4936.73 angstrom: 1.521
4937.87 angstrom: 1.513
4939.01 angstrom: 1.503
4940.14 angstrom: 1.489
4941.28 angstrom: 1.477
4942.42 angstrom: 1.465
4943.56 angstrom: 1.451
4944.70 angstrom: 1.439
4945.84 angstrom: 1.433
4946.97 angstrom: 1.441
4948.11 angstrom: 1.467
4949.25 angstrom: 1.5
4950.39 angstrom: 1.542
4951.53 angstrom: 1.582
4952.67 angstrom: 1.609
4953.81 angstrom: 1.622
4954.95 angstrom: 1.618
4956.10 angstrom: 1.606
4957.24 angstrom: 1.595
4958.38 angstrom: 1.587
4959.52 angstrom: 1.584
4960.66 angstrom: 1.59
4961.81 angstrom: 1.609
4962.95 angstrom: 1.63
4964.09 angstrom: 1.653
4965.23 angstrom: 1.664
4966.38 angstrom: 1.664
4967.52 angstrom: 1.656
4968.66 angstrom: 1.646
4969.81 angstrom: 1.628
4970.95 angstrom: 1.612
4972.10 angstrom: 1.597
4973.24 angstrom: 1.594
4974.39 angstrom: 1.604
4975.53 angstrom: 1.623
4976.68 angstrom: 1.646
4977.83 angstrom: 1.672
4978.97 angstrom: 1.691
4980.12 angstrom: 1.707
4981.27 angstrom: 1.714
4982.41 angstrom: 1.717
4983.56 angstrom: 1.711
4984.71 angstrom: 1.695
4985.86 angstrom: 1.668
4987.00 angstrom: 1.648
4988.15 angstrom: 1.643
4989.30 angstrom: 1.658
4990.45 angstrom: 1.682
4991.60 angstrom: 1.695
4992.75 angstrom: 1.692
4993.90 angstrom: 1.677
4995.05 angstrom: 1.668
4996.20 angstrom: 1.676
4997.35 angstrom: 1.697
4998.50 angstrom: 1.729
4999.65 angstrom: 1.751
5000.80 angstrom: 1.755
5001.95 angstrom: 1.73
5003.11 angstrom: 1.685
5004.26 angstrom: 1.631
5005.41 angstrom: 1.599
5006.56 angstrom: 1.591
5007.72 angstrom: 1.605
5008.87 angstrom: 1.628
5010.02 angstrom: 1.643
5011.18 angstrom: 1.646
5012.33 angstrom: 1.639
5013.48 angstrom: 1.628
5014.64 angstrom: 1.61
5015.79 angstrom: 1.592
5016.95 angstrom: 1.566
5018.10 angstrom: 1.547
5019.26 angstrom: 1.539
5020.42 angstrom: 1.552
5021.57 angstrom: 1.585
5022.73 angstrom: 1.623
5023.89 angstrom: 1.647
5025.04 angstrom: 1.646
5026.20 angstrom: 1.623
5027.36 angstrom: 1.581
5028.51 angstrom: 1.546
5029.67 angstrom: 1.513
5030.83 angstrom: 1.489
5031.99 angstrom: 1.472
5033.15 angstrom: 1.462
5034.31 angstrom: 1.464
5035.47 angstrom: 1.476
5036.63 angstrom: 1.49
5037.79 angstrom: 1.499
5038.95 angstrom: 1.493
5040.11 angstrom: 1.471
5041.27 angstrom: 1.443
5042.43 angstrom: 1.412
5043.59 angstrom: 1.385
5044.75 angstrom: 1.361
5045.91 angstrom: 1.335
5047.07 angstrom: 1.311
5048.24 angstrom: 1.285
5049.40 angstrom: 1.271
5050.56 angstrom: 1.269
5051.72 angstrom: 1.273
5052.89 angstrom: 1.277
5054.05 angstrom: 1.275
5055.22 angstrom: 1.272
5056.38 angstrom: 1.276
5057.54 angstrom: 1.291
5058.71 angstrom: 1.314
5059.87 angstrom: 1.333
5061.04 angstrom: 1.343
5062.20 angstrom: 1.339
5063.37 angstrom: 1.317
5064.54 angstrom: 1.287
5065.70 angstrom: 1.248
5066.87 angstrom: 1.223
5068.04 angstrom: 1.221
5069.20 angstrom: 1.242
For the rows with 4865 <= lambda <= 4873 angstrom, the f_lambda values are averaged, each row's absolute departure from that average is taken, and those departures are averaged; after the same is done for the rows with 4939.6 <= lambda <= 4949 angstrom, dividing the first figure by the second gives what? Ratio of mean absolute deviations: 0.60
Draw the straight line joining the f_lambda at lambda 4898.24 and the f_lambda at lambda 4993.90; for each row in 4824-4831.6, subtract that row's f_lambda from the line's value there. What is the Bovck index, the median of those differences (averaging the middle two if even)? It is -0.137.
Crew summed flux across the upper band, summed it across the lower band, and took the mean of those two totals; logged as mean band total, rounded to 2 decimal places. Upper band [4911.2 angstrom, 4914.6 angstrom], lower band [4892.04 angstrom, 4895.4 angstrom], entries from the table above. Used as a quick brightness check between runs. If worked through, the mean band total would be 4.44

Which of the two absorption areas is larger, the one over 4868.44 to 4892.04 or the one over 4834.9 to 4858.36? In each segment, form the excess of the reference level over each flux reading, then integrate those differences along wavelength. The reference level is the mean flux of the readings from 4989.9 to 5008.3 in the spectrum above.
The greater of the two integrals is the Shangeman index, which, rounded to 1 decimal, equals 10.8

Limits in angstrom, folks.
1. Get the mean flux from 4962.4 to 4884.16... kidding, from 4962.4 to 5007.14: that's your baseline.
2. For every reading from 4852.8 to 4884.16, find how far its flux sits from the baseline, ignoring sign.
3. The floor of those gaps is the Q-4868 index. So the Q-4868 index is 0.36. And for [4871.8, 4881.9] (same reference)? 0.37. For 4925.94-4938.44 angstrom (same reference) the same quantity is 0.10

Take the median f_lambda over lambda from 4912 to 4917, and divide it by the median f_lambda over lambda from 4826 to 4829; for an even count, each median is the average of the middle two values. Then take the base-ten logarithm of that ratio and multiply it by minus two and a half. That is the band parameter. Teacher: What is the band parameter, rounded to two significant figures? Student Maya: -0.29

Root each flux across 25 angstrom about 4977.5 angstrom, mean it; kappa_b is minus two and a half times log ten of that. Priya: -0.27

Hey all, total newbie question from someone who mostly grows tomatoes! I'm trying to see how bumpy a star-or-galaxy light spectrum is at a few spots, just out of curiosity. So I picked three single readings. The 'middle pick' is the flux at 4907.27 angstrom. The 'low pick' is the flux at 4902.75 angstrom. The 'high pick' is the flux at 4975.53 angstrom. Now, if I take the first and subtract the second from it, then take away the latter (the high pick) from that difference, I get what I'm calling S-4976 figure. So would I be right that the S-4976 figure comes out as -1.61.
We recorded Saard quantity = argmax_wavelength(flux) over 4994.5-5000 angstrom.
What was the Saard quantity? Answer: 4999.65 angstrom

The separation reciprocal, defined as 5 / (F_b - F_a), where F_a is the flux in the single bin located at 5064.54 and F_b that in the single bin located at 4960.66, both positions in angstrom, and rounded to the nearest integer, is 17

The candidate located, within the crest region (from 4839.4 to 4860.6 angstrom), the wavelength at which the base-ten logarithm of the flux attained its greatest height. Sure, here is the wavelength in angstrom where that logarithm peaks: 4839.94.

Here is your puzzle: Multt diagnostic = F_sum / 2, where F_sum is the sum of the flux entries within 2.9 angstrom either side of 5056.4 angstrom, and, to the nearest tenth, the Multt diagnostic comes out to 3.2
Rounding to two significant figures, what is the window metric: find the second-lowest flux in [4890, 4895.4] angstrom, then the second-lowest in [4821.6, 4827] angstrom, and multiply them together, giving 1.6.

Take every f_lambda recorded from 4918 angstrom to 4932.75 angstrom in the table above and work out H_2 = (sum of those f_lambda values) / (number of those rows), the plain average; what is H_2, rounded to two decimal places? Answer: 1.45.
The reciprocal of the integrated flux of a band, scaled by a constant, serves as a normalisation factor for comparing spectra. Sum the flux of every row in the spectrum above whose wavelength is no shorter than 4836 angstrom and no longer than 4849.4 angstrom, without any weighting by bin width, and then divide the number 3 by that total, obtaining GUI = 0.21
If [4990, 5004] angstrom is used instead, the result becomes 0.15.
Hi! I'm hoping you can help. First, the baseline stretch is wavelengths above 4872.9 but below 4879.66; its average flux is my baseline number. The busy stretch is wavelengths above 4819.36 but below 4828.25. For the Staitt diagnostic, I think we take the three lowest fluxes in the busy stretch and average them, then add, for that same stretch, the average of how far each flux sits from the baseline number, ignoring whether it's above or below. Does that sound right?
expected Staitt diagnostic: 1.3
